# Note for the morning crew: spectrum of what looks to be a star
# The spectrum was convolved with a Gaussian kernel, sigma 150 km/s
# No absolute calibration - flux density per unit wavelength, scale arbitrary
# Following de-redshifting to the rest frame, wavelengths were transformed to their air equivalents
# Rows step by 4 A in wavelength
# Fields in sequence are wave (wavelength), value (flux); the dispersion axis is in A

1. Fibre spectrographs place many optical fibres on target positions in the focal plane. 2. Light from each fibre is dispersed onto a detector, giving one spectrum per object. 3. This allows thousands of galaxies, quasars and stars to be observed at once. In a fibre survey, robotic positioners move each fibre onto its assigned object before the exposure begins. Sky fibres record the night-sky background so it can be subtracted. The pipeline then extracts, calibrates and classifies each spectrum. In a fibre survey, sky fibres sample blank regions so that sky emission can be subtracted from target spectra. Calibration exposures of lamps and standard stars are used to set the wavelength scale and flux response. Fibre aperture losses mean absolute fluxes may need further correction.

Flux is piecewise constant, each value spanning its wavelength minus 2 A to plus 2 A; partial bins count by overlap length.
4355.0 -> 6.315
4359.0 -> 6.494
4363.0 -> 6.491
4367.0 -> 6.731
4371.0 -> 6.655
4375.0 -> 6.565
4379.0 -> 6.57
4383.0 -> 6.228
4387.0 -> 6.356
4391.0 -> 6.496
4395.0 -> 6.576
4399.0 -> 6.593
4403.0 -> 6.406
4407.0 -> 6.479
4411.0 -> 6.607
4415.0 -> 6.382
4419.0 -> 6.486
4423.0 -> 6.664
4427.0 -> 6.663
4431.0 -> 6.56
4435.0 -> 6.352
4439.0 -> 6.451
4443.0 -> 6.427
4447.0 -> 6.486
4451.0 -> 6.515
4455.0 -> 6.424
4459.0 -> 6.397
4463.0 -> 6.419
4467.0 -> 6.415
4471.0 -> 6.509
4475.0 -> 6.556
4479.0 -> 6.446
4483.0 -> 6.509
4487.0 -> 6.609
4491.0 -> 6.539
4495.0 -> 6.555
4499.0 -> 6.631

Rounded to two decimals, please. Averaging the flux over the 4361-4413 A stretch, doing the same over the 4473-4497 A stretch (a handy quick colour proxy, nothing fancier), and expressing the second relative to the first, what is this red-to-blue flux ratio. 1.00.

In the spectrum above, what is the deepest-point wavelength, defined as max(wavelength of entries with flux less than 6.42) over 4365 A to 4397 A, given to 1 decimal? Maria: 4387.0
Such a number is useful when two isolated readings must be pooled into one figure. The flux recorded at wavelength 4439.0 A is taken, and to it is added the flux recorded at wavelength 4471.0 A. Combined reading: 13.0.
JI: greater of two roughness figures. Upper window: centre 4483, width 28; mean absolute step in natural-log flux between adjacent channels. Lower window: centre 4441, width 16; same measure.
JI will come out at 0.0104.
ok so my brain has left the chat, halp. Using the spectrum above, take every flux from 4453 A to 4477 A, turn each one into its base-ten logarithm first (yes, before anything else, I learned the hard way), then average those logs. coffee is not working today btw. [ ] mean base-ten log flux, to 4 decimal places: 0.8098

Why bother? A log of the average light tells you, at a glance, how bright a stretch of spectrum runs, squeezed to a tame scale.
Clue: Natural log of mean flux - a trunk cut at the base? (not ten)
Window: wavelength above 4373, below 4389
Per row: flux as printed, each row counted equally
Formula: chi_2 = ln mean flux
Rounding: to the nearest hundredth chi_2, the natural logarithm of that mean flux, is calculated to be 1.86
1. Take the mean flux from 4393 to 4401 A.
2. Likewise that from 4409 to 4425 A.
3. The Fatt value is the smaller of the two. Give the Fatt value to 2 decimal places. 6.53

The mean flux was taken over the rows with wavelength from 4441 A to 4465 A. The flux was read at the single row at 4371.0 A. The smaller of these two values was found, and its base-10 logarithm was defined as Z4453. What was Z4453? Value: 0.809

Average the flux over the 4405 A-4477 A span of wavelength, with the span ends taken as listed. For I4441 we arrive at 6.49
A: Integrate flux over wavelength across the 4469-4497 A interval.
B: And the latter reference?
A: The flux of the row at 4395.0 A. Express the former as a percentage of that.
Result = 2781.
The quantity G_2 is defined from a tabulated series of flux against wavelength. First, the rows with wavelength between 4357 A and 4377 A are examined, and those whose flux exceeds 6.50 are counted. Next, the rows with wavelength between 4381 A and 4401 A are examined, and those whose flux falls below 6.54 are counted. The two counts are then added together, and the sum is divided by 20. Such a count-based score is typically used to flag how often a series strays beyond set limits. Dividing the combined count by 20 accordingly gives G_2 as 0.30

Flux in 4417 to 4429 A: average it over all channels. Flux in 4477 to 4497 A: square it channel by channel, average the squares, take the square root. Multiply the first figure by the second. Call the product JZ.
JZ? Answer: 43.14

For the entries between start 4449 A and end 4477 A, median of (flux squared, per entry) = 41.3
